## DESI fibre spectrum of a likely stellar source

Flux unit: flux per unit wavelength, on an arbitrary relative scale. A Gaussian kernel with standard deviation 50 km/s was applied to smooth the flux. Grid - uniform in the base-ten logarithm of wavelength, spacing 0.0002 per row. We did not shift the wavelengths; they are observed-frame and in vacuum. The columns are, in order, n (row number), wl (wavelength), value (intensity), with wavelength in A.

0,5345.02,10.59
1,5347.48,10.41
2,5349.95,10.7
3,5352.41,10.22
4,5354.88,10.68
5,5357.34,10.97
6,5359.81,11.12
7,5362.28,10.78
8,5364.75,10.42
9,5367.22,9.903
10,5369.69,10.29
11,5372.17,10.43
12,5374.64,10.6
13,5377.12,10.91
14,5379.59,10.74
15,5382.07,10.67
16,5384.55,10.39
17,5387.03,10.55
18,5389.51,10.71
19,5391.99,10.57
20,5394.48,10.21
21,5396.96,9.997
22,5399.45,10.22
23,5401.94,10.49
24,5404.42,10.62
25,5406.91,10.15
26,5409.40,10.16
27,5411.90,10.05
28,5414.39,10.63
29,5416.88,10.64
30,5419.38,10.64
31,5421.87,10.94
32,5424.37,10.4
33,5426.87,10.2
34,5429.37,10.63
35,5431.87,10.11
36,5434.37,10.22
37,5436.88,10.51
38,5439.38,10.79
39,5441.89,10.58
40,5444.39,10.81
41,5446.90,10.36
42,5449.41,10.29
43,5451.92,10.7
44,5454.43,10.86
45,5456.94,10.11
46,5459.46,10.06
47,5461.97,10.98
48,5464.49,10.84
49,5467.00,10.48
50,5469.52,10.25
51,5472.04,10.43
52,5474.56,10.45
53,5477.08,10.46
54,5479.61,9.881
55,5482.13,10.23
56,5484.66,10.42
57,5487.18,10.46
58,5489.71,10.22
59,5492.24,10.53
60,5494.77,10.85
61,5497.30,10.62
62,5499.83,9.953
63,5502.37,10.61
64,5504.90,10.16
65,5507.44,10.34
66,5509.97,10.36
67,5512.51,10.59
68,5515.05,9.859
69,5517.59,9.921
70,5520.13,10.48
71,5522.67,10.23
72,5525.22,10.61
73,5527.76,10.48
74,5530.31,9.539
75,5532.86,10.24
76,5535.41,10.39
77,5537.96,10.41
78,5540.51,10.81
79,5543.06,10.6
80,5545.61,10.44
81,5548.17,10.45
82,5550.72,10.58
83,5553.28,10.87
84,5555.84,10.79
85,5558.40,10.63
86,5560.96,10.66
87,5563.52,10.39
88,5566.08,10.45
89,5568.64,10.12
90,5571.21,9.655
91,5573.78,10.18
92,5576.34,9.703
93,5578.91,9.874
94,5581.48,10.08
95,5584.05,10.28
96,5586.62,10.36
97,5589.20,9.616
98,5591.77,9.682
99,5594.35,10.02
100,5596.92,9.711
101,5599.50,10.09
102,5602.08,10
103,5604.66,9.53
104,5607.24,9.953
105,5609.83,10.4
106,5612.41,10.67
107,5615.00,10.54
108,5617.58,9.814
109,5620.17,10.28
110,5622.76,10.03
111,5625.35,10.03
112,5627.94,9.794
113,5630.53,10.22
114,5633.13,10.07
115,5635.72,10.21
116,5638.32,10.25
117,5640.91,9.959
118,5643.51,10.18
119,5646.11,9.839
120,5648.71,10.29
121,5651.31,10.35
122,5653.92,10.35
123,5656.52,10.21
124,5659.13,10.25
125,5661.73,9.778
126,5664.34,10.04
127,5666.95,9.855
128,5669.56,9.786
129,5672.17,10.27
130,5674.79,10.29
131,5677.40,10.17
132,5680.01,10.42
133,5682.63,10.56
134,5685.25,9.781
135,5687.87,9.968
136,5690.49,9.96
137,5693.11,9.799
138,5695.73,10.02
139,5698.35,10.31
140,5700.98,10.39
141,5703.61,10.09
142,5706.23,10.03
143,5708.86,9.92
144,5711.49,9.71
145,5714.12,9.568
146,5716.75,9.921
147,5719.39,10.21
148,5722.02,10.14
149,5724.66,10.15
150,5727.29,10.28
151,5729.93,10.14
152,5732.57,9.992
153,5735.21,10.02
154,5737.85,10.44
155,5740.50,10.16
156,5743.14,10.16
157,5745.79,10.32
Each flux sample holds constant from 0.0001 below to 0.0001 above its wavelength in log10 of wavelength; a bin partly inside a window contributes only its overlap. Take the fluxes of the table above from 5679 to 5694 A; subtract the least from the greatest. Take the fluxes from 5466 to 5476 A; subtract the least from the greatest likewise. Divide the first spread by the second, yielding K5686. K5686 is 3.4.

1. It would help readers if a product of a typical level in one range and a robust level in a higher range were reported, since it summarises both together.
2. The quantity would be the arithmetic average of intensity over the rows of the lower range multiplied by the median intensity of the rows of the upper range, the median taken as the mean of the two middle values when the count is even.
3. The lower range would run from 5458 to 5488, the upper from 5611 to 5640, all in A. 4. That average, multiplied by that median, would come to 106.3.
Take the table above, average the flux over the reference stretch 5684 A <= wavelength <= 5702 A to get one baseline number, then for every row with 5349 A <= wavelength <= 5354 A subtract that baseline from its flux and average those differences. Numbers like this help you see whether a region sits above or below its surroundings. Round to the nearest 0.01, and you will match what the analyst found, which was 0.43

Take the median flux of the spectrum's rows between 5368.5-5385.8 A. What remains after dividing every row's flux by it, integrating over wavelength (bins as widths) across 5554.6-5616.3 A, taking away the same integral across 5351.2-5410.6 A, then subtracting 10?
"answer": -9.8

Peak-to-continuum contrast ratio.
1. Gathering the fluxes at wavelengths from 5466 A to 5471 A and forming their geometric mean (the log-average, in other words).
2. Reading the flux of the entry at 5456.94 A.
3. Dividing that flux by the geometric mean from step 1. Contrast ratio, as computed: 0.975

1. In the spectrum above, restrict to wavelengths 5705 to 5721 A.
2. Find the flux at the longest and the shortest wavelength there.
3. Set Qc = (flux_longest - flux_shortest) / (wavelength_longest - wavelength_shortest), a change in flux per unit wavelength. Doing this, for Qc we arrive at 0.014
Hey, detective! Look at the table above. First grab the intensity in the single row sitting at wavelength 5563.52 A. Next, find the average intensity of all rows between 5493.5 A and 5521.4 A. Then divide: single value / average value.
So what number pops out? 1.00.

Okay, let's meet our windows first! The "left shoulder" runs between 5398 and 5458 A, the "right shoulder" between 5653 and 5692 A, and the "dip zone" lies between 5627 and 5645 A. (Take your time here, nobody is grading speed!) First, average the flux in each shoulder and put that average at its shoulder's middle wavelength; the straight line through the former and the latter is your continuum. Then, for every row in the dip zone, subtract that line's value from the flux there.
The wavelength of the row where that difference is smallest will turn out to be 5627.94 A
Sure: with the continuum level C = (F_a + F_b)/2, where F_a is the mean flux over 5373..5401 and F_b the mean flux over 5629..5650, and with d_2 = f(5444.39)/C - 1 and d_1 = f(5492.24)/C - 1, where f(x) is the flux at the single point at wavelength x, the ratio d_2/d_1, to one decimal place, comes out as 2.3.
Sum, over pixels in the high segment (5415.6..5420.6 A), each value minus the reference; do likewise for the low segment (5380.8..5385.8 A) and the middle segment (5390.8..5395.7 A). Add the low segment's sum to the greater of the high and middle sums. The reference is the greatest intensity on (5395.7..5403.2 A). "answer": 0.38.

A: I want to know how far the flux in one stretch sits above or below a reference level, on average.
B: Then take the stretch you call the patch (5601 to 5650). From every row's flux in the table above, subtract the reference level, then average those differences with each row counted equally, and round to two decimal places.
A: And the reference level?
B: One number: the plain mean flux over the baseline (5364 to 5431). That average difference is -0.34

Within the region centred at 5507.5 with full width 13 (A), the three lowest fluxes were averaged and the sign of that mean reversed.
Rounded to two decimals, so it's -10.29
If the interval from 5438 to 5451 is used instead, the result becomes -10.41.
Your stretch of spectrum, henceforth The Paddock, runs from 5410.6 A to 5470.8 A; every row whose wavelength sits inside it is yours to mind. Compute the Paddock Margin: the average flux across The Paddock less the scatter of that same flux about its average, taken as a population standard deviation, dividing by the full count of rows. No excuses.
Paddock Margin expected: 10.2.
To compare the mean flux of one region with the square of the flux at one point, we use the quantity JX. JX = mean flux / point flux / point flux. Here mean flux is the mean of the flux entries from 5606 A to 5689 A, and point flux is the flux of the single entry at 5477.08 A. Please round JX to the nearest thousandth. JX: 0.093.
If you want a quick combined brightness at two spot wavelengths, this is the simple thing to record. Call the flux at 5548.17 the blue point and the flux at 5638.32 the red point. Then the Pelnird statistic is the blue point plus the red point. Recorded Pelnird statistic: 20.7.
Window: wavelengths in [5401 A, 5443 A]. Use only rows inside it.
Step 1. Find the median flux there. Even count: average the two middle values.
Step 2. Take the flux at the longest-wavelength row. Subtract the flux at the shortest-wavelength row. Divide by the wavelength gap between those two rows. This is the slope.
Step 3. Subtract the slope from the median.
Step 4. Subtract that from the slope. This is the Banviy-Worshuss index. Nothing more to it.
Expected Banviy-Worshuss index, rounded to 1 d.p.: -10.5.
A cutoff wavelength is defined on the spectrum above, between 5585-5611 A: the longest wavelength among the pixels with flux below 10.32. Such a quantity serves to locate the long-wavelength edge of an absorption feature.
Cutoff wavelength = 5607.24 A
